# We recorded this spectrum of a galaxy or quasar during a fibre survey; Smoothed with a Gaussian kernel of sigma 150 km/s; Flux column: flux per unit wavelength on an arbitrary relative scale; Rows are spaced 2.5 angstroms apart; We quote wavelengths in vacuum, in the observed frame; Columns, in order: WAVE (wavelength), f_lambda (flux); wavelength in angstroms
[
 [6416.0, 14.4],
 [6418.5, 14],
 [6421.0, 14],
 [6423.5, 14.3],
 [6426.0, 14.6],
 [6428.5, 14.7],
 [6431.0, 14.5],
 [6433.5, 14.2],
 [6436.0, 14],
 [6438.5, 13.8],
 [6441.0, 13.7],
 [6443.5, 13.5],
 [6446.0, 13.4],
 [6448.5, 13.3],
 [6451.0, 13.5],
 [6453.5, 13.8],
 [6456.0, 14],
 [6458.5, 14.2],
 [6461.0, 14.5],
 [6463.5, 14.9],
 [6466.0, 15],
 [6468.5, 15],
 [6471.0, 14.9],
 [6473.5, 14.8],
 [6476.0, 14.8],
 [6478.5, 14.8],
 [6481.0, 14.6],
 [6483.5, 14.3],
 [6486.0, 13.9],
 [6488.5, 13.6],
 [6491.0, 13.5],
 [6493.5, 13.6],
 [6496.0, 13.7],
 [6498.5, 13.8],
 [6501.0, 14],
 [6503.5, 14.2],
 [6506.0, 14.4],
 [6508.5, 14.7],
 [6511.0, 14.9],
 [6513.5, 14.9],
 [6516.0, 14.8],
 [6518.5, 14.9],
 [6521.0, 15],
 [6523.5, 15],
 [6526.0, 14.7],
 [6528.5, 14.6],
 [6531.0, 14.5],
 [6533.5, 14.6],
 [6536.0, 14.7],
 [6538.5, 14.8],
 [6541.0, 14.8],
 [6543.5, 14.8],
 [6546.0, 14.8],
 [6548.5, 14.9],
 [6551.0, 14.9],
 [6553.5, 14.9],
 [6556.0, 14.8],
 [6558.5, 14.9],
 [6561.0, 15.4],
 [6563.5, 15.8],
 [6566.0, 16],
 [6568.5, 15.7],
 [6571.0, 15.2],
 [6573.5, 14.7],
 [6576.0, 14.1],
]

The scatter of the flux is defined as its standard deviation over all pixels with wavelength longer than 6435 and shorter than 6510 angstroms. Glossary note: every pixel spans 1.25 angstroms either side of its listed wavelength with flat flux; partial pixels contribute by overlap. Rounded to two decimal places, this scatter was 0.54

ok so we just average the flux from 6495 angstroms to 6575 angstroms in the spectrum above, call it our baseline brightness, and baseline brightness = 14.8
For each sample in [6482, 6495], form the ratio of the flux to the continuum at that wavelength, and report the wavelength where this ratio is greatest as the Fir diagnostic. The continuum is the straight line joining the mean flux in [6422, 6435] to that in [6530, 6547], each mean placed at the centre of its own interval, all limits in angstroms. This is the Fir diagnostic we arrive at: 6483.5 angstroms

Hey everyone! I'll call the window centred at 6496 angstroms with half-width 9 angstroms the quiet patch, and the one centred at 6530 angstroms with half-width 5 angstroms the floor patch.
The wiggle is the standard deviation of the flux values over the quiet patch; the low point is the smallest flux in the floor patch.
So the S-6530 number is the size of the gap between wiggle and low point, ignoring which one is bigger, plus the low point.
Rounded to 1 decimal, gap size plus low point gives 28.8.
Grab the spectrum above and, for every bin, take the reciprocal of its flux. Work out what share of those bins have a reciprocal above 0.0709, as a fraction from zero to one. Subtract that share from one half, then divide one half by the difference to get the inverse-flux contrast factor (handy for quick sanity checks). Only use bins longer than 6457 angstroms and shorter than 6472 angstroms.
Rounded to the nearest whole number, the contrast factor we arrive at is 1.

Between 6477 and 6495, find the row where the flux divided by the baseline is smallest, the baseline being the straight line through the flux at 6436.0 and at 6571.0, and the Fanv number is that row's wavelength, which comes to 6491.0 angstroms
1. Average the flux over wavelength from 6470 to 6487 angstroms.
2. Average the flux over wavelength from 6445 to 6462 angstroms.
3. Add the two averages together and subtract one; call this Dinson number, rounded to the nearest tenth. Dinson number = 27.4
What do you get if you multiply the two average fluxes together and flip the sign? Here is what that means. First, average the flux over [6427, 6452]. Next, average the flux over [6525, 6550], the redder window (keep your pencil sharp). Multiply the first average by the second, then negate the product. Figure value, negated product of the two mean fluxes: -204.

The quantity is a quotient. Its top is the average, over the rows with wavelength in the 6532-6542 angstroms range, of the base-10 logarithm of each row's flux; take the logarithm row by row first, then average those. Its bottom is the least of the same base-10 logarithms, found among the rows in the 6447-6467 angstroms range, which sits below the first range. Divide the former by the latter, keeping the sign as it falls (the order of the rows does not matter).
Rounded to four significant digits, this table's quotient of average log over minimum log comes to 1.039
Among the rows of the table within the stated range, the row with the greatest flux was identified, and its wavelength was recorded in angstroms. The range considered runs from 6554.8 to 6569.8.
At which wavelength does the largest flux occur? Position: 6566.0 angstroms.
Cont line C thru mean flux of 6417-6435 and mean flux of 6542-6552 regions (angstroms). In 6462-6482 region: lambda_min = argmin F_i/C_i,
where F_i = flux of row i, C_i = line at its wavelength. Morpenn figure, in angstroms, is 6481.0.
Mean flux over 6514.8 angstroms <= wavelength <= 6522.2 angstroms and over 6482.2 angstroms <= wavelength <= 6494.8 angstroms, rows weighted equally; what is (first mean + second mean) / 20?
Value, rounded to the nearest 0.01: 1.43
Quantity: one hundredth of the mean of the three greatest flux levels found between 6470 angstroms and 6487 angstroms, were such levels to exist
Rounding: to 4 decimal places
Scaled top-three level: 0.1483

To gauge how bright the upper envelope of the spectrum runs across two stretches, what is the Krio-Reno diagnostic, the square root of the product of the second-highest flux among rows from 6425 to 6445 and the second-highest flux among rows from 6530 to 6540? 14.6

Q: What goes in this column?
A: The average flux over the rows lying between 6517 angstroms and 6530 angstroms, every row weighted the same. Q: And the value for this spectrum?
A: 14.8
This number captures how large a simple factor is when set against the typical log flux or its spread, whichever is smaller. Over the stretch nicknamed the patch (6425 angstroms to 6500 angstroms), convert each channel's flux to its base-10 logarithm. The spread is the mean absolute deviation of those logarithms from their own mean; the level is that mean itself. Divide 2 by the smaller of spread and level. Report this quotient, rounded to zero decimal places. 133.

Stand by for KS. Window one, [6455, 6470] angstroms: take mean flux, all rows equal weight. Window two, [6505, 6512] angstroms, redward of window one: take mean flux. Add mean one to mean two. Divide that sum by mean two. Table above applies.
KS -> 2.00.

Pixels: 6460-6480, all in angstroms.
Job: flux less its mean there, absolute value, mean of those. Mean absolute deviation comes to 0.11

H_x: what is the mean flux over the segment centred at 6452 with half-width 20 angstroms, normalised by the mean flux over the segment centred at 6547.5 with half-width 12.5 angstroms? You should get 0.951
